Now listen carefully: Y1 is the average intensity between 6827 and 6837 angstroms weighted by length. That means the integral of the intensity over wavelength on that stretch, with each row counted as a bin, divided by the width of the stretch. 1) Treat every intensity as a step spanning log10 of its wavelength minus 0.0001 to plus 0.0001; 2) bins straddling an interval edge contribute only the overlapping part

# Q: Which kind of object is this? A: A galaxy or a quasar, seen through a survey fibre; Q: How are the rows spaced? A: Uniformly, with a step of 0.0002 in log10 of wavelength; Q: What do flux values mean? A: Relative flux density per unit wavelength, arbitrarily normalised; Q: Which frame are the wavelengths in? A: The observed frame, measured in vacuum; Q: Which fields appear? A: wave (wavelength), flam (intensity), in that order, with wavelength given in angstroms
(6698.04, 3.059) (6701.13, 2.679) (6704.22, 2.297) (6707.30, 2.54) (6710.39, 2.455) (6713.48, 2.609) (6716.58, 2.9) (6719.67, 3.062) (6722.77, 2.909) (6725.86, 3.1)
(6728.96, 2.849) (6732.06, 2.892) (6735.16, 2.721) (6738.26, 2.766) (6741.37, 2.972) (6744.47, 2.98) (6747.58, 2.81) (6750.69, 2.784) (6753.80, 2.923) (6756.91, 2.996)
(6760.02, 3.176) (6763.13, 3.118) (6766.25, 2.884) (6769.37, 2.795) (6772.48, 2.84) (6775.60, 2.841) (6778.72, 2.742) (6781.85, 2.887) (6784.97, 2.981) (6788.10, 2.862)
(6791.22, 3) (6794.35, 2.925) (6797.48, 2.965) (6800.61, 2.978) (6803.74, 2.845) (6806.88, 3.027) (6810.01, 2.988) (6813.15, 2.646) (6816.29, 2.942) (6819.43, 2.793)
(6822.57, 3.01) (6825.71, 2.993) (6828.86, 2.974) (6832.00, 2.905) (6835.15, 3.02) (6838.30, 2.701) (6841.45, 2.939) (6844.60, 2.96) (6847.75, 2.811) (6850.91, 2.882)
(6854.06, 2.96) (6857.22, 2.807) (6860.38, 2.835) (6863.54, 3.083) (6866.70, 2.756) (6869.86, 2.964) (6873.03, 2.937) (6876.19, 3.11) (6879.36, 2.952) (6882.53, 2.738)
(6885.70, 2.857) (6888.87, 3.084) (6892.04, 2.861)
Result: 2.96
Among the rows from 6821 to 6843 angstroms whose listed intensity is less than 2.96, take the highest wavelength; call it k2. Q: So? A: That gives 6841.45 angstroms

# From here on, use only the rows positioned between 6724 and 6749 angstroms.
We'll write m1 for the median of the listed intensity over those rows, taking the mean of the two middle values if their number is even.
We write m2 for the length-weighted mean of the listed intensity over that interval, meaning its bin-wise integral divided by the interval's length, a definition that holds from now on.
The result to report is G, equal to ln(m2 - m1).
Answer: -4.1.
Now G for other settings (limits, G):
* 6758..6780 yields -2.6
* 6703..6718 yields -3.8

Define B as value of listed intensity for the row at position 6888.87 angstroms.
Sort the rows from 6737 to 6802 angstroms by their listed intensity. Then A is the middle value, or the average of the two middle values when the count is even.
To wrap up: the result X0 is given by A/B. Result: 0.95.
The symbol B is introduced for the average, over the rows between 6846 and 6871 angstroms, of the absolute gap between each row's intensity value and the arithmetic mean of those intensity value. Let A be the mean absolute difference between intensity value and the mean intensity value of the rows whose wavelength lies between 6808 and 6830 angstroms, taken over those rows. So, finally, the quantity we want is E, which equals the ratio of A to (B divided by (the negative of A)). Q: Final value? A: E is -0.132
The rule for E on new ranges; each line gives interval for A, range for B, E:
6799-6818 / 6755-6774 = -0.087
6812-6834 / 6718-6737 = -0.095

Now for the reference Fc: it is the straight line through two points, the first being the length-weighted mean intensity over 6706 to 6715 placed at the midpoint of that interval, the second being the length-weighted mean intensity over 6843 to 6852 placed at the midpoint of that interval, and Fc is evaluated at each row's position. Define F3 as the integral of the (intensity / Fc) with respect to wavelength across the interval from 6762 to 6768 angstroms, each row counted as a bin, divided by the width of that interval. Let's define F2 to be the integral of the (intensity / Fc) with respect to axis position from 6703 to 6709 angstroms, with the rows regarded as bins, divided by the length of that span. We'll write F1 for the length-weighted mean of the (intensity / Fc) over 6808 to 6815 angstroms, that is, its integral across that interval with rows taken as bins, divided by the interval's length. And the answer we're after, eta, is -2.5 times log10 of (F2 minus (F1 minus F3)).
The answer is -0.07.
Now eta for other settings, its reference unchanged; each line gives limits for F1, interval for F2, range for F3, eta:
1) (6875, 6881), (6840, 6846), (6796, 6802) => -0.09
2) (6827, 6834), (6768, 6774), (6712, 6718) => -0.10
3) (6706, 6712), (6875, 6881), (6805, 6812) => -0.11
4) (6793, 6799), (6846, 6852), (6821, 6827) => 0.02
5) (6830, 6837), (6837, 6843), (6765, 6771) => -0.01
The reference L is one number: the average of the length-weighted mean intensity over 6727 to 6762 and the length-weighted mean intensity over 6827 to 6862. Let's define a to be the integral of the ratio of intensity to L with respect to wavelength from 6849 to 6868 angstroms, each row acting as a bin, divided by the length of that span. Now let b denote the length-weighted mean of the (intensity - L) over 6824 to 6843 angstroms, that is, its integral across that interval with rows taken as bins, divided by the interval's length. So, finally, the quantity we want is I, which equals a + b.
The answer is 1.02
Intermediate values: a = 1.00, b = 0.026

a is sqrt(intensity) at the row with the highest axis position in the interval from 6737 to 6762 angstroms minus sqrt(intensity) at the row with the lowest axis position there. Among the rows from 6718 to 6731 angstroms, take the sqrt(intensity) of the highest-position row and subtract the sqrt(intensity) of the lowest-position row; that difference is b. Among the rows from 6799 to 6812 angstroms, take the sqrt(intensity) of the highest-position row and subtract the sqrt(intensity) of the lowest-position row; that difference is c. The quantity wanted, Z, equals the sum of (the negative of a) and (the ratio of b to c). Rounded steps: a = 0.12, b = -0.062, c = 0.003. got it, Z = -21.5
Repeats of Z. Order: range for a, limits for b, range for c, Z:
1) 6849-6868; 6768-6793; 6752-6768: -5.2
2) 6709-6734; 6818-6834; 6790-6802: -5.3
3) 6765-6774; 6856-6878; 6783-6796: -5.4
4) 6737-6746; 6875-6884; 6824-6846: 11.3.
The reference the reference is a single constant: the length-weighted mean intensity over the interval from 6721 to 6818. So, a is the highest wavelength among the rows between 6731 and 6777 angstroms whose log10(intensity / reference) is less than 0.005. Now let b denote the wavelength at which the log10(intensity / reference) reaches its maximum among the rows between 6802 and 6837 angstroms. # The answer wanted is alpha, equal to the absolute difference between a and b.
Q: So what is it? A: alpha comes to 31.3 angstroms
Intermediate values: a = 6775.60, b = 6806.88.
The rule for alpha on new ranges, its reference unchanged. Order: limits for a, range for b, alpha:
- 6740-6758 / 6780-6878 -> 122.4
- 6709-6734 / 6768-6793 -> 59.2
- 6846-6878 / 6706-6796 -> 113.0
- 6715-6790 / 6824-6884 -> 88.1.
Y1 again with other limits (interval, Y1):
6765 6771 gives 2.84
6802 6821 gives 2.87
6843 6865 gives 2.90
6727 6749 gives 2.86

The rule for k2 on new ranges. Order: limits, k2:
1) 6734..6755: 6753.80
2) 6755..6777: 6775.60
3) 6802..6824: 6819.43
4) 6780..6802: 6794.35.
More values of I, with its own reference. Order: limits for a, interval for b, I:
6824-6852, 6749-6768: 1.09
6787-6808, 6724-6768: 1.05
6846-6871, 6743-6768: 1.06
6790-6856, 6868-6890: 1.05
